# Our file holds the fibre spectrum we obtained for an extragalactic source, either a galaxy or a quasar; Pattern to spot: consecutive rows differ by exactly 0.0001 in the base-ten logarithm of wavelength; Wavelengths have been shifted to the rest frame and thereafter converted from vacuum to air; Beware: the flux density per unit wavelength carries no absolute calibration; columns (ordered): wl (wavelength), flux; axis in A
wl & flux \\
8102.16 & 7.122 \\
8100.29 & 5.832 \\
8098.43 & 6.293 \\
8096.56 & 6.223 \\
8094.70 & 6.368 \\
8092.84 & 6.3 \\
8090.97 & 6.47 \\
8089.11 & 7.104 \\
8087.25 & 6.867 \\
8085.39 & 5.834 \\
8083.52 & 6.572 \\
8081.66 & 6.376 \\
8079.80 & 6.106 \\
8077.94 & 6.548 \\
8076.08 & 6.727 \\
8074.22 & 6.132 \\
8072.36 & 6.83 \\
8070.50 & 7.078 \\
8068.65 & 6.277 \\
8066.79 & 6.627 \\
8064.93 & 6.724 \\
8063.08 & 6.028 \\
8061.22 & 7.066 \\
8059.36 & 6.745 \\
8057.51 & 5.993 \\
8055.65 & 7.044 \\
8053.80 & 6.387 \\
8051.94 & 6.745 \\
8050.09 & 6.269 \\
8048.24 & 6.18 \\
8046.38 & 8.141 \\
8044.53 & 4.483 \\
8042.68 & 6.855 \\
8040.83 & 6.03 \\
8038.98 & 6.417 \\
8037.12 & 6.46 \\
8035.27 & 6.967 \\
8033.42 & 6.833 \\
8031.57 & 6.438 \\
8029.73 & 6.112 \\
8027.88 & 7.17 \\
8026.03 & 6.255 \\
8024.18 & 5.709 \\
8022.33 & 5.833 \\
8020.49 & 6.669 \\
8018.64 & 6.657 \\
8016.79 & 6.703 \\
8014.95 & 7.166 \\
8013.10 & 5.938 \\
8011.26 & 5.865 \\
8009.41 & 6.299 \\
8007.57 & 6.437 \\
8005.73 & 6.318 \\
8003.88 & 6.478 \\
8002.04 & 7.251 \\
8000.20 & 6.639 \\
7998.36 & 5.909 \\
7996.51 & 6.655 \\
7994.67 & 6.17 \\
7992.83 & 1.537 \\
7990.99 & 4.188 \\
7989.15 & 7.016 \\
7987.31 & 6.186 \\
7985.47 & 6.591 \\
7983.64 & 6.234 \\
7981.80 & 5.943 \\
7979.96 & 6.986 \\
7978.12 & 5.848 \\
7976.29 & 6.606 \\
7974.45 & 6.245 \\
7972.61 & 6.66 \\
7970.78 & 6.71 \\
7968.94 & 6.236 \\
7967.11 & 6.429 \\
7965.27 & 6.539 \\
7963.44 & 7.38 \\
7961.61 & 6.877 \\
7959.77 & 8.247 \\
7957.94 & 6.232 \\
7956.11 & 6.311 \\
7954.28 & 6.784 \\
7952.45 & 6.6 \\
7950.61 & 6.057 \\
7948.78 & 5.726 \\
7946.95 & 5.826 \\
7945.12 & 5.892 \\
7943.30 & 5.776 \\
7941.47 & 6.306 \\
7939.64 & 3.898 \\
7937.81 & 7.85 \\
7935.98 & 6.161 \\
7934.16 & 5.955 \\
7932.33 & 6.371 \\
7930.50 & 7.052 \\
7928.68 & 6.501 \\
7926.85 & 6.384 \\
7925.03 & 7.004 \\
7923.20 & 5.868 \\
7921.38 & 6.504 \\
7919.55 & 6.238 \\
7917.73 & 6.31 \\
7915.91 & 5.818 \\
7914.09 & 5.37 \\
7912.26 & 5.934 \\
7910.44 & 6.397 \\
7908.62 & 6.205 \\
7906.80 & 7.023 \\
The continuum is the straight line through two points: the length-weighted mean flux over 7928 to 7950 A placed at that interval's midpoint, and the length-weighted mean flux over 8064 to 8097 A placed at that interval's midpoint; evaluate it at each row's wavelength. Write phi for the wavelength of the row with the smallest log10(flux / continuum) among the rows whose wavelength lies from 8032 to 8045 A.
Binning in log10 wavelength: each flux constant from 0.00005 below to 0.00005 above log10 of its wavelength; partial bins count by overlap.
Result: 8044.53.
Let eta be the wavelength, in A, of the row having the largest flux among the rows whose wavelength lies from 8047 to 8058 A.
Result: 8055.65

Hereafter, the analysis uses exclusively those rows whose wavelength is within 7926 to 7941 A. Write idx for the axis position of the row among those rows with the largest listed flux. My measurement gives 7937.81 A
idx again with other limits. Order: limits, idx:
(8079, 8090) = 8089.11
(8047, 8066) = 8061.22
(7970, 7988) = 7979.96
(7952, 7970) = 7959.77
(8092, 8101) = 8094.70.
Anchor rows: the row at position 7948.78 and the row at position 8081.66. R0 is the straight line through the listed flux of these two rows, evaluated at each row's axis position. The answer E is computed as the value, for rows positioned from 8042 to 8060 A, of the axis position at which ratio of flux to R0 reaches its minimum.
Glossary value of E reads 8044.53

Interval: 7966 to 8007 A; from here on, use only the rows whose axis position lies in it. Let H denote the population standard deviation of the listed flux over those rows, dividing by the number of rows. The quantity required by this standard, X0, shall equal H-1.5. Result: -0.34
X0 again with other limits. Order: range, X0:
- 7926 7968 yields -0.68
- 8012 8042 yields -1.06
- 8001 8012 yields -1.09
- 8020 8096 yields -0.95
